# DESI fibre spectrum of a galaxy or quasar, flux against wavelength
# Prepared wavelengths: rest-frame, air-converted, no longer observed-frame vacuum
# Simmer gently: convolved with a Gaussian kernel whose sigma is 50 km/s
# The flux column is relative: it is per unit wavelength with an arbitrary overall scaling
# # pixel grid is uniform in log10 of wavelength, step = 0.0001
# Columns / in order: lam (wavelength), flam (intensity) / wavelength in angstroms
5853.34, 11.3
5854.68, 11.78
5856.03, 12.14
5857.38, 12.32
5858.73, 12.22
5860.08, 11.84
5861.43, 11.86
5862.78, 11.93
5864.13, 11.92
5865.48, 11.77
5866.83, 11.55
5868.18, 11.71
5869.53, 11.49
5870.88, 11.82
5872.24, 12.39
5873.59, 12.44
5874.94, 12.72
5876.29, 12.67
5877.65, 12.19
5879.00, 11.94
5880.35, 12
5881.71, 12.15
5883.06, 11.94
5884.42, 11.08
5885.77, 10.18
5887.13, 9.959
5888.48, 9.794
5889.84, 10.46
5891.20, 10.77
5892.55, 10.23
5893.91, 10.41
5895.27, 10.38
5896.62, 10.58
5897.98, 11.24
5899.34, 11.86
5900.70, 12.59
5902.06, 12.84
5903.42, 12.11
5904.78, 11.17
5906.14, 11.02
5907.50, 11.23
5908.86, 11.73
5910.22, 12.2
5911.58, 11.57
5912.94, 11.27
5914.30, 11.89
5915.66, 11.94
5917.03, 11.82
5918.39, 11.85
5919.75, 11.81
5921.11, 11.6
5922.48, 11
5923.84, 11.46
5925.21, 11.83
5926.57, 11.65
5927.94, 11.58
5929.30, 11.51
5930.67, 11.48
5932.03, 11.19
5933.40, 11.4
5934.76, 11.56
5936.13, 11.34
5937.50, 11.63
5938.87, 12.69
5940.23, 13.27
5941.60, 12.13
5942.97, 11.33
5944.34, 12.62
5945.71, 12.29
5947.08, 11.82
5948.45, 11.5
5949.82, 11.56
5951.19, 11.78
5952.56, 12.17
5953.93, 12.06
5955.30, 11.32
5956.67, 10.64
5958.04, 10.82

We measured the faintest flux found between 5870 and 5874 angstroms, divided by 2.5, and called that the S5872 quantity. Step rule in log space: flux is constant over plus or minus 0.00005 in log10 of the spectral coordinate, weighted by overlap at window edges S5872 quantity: 4.73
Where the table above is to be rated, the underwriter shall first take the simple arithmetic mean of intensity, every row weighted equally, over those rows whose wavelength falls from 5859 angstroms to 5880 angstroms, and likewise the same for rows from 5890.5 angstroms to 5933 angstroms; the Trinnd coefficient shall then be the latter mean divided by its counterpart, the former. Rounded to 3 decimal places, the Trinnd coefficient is 0.955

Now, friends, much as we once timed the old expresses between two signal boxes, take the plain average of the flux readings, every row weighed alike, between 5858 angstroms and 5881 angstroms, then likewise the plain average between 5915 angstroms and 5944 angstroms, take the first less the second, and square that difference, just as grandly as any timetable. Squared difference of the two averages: 0.1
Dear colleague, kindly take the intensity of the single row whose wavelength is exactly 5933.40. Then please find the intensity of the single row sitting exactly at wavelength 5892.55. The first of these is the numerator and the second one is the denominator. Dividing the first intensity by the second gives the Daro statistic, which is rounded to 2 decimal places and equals 1.11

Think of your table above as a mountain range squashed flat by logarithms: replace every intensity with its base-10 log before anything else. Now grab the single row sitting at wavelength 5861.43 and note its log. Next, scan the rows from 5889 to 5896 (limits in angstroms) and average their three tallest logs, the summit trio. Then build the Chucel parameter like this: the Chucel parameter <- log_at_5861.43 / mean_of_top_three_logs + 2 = 3.05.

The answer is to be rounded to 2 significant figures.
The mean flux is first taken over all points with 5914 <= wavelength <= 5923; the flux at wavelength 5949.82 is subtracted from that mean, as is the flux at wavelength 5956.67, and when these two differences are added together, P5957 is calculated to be 1.2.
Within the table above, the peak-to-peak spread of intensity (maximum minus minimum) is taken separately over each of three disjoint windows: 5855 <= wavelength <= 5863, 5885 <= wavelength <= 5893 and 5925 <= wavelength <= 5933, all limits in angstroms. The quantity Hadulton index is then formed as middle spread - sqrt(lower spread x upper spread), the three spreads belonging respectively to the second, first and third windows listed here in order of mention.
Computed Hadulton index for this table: 0.42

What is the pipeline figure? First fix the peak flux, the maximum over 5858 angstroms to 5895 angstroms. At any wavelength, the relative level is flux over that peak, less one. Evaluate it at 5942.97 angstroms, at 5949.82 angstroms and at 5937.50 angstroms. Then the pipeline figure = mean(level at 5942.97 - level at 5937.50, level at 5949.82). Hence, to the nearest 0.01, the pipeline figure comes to -0.06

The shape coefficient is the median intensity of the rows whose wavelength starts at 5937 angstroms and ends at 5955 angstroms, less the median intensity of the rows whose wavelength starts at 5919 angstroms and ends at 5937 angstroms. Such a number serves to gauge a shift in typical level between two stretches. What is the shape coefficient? 0.55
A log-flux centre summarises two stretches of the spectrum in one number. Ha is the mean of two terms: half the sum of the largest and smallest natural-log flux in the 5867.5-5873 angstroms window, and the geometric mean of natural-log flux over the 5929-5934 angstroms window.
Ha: 2.46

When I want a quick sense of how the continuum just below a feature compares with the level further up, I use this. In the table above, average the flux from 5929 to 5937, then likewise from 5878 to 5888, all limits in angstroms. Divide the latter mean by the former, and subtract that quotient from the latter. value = 10.3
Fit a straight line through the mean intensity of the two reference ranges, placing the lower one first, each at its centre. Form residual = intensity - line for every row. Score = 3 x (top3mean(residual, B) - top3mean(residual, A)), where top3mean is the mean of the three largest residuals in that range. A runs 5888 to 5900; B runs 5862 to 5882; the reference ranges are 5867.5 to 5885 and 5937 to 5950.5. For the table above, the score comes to 4.0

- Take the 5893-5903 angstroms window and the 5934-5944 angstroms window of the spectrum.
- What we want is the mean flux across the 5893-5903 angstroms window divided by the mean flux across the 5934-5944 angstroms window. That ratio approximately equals 0.95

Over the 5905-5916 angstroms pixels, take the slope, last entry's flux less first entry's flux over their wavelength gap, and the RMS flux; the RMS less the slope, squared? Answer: 133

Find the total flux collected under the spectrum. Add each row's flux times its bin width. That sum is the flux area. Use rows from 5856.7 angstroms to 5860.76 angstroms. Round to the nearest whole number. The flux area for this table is 49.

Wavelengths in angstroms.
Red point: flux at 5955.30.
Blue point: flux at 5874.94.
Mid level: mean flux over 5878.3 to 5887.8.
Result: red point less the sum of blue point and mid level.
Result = -12.7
